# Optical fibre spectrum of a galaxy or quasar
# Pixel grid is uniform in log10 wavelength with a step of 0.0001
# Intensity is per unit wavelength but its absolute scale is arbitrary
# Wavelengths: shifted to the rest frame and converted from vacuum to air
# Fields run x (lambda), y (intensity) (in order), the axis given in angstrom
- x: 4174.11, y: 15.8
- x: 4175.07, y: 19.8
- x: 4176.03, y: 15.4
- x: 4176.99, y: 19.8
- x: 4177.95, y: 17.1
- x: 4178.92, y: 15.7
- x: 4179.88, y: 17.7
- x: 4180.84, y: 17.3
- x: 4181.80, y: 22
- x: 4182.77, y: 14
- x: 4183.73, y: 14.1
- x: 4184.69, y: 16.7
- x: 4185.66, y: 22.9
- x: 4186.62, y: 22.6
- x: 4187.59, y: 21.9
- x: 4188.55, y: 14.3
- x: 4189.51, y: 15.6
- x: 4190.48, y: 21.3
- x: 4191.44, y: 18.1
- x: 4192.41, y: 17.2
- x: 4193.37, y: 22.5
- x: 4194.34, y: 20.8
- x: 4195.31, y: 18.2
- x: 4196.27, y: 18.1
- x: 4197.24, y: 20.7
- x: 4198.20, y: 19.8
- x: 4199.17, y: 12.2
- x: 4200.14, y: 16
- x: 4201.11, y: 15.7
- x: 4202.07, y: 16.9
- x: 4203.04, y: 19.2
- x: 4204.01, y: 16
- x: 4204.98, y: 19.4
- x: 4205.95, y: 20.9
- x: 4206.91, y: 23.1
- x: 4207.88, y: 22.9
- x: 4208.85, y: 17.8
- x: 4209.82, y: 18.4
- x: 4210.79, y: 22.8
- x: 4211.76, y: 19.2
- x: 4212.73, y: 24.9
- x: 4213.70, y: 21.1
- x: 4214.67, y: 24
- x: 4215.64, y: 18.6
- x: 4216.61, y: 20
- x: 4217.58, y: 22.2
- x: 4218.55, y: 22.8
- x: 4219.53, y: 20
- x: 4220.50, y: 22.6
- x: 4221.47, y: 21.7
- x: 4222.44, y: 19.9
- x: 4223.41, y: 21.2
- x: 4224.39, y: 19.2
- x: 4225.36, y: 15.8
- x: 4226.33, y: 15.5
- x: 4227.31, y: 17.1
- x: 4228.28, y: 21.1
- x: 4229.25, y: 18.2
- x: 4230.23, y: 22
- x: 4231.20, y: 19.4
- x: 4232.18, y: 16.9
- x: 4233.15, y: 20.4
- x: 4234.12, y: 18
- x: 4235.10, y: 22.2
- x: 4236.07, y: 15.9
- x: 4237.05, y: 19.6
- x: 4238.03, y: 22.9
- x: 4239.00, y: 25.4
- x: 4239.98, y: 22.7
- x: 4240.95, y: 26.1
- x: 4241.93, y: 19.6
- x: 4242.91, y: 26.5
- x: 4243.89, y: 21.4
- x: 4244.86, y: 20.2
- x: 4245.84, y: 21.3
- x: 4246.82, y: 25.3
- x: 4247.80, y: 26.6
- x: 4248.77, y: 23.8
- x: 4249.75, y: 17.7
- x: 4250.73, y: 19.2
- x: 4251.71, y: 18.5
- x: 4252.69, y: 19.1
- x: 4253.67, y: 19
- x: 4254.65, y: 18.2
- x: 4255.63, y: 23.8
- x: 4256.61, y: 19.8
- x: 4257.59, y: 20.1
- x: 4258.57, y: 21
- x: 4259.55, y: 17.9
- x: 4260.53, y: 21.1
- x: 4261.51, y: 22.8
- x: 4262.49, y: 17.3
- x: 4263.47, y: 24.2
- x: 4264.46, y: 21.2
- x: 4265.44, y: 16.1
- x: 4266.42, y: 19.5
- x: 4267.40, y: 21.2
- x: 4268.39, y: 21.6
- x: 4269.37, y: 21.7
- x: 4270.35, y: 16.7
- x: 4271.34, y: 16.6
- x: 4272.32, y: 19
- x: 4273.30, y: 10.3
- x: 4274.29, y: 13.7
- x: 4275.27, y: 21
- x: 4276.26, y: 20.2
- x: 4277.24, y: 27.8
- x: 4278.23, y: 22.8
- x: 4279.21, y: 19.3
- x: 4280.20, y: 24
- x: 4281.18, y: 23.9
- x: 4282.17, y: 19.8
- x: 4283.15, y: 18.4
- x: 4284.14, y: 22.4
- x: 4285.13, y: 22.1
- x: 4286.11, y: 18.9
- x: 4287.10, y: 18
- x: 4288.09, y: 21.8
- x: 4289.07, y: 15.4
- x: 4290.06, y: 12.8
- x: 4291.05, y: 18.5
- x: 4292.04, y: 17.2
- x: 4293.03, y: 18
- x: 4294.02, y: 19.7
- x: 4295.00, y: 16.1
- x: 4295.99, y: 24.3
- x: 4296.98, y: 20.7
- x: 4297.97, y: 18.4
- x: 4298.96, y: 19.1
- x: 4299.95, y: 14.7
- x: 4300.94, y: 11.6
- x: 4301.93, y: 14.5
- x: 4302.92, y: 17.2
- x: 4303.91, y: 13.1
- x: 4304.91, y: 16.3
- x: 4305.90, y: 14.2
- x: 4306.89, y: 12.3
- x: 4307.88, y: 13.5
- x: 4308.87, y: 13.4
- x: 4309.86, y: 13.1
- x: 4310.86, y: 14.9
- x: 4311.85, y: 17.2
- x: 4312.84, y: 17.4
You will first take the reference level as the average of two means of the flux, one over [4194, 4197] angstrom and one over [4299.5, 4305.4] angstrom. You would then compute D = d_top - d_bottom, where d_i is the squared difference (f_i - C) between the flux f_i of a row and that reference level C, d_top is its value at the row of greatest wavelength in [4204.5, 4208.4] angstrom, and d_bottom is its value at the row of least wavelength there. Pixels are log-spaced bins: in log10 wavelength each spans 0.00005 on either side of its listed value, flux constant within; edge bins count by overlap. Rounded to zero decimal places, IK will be 30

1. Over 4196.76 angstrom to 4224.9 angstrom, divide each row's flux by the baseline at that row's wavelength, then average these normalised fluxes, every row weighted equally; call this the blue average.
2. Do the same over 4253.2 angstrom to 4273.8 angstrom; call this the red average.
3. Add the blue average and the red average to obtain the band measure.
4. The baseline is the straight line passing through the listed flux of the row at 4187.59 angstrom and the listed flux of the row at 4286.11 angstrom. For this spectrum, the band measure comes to 1.94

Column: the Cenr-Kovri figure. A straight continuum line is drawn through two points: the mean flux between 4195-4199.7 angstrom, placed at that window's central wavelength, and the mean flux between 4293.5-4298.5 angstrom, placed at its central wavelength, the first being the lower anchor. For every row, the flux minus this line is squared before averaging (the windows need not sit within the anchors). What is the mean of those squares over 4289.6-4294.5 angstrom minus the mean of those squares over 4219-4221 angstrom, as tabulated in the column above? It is 1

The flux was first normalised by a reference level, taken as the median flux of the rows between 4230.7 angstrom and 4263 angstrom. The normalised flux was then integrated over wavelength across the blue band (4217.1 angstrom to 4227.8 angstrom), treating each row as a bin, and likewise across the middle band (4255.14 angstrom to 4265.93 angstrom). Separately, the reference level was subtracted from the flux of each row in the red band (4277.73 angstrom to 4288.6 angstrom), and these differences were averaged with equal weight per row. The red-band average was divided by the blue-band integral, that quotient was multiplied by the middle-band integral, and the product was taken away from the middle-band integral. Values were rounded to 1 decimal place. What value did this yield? 10.1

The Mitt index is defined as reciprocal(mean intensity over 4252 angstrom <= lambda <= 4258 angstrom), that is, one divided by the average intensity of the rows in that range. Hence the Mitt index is 0.050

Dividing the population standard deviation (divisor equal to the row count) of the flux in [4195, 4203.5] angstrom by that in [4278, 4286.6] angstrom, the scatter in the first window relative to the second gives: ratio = 1.2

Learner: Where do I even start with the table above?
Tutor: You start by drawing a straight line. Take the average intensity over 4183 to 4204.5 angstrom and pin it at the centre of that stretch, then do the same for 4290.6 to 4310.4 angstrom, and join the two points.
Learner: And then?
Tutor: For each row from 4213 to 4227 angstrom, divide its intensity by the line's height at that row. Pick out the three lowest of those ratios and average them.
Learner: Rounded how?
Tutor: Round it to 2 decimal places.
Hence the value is 0.94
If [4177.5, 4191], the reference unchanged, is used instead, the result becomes 0.77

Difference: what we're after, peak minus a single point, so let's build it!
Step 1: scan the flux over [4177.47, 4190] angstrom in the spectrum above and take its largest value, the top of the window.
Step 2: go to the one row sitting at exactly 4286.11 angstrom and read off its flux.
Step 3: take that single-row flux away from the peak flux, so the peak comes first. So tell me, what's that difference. 4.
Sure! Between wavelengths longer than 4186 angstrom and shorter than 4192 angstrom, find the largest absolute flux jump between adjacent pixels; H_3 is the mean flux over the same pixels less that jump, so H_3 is 11.4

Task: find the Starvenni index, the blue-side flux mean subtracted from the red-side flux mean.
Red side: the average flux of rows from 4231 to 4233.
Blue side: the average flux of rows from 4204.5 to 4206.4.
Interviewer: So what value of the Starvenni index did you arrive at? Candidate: -2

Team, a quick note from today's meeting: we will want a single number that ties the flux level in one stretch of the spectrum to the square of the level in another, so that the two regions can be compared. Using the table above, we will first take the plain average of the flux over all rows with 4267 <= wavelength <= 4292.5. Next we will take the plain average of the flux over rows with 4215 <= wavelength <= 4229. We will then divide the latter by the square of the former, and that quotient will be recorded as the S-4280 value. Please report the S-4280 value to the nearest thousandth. 0.053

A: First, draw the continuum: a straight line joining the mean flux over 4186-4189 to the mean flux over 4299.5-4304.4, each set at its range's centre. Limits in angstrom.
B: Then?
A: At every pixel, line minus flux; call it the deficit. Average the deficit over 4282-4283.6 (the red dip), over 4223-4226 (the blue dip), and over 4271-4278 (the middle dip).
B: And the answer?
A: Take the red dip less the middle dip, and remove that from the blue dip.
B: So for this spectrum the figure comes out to 0.3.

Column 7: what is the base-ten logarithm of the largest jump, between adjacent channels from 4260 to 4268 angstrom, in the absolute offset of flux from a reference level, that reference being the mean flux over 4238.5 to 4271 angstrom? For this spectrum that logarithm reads 0.69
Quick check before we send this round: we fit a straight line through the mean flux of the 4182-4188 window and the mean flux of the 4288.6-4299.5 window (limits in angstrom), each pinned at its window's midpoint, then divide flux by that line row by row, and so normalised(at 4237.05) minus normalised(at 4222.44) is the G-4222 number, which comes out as -0.01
